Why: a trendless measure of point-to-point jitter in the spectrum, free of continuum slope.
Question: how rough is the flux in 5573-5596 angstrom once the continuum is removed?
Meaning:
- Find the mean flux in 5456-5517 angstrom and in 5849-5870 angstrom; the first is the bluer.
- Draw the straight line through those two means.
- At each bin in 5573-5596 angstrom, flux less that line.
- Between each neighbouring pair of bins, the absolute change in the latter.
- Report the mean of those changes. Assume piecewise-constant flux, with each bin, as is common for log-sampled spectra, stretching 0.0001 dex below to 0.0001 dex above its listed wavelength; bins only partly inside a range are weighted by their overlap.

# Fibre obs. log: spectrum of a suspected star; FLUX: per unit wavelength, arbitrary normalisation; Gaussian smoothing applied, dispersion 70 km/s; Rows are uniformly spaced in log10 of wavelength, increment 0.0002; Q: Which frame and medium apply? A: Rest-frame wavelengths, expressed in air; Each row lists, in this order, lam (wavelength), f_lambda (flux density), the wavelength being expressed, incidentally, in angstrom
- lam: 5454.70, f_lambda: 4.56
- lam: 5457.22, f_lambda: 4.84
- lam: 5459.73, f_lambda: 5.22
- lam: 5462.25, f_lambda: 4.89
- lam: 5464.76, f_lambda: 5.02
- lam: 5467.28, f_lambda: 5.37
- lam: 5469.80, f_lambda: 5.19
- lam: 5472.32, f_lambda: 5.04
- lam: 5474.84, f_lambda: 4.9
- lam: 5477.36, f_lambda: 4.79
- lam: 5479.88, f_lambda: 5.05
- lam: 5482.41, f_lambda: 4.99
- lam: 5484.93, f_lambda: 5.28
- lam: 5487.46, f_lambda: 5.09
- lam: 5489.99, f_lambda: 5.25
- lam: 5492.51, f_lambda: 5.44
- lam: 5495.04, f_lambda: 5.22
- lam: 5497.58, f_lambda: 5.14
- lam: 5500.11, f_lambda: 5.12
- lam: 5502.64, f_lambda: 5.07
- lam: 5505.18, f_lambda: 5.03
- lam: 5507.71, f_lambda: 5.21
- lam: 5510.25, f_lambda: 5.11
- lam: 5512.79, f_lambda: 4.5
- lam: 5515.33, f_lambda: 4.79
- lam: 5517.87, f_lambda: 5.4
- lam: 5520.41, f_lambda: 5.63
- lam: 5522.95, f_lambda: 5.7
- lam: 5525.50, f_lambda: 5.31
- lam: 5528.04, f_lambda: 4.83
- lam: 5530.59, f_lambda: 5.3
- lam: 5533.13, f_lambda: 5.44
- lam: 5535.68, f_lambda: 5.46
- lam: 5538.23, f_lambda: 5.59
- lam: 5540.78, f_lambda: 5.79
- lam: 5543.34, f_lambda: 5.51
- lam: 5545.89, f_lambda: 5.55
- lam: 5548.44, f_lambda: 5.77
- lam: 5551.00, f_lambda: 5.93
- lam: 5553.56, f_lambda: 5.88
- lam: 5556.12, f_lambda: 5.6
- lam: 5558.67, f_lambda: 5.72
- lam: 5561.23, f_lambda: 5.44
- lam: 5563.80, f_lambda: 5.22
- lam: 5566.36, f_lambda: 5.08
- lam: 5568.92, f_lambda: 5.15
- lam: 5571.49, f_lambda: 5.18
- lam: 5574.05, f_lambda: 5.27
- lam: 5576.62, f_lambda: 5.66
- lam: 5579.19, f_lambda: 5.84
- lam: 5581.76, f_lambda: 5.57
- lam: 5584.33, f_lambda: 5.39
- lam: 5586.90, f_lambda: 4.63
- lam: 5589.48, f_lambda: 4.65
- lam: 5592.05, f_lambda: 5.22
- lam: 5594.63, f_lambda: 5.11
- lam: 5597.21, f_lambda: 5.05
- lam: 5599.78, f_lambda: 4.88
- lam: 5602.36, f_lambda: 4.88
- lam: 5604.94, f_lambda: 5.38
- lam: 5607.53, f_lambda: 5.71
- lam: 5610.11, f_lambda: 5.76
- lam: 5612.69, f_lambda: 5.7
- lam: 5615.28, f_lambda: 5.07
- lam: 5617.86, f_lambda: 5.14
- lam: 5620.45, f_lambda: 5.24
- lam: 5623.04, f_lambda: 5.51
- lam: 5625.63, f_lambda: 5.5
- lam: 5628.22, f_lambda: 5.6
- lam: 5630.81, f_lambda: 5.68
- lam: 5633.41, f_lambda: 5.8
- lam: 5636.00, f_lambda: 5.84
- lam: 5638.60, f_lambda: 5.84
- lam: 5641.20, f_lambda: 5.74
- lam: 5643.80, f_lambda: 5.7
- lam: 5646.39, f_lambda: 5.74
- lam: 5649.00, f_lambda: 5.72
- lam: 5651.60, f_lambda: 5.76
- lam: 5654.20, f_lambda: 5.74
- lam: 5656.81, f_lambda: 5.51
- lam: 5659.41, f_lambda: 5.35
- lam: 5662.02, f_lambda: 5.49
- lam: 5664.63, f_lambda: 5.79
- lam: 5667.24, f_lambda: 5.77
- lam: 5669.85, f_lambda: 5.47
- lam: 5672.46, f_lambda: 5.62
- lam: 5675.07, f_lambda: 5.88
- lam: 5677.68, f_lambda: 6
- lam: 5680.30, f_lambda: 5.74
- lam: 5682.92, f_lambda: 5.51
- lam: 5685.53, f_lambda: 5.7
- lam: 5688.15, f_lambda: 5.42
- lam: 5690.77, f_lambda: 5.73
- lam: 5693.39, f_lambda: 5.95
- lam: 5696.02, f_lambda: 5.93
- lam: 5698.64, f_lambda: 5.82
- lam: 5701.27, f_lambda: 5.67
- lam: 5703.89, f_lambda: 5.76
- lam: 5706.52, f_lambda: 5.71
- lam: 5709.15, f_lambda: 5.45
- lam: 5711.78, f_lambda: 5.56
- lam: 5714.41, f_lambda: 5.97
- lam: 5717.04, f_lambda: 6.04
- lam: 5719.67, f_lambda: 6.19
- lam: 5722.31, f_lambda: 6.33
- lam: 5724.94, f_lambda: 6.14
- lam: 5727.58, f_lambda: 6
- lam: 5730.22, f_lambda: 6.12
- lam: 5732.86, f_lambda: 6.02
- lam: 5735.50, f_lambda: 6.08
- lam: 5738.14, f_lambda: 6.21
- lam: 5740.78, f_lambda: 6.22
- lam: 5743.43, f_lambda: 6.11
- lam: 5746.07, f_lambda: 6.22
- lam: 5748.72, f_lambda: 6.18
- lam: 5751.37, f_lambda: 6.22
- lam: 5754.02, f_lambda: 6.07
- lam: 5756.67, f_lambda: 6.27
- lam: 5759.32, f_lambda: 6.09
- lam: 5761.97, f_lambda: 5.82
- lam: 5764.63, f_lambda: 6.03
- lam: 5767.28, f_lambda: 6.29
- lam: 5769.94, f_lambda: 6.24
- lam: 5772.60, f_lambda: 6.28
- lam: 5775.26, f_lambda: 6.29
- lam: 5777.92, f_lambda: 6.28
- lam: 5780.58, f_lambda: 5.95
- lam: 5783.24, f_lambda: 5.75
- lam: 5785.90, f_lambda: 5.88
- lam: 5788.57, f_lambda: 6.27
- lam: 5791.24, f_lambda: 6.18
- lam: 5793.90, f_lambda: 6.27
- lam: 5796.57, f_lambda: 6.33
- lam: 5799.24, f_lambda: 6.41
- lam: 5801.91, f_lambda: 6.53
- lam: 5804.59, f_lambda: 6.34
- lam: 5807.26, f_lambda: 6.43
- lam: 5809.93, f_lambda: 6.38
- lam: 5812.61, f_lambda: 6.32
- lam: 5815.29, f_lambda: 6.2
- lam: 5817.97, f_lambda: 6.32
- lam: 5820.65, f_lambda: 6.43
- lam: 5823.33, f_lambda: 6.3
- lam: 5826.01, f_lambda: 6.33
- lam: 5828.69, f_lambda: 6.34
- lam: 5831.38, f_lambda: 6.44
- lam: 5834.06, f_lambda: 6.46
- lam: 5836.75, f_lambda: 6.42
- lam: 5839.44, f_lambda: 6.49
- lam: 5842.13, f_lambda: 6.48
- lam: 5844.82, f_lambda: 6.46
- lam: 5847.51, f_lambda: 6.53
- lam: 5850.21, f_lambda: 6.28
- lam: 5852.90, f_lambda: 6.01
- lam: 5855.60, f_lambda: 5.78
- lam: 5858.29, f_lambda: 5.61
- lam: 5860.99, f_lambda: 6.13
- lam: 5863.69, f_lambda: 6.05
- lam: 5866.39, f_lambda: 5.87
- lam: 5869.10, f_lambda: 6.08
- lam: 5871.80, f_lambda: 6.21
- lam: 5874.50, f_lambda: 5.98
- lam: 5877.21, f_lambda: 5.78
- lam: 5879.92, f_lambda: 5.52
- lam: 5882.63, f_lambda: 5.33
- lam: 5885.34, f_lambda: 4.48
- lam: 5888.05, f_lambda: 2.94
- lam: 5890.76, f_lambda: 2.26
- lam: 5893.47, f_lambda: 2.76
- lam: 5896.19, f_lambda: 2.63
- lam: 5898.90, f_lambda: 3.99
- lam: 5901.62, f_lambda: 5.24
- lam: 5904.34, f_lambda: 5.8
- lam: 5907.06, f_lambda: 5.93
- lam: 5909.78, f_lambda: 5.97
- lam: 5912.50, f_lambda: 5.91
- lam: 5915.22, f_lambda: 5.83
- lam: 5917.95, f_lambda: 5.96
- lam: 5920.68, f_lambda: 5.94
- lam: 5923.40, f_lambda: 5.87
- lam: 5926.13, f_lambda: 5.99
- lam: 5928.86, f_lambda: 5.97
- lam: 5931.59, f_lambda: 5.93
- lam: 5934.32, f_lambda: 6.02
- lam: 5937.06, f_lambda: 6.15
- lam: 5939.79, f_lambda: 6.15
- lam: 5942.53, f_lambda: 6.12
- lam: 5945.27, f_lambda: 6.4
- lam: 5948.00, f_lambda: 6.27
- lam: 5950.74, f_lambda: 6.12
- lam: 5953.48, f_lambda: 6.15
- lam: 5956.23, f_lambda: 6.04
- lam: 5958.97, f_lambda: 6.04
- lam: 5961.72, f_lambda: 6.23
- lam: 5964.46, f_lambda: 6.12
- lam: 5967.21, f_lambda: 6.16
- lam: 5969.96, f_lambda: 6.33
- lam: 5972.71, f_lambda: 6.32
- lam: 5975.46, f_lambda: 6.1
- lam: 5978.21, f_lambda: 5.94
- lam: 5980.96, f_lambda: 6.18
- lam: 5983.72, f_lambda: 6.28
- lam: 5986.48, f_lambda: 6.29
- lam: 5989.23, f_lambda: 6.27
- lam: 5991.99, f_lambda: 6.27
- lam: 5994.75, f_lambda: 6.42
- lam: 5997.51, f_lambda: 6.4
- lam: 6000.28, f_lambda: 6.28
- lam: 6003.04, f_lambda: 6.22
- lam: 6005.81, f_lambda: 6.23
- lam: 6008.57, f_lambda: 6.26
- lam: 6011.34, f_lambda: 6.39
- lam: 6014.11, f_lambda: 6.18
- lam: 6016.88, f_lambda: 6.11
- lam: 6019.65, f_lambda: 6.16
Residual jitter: 0.31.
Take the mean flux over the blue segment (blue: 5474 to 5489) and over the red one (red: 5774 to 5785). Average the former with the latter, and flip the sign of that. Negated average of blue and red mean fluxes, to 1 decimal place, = -5.5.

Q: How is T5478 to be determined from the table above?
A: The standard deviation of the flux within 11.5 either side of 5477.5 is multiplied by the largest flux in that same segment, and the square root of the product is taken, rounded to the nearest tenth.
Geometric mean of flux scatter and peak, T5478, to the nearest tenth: 1.0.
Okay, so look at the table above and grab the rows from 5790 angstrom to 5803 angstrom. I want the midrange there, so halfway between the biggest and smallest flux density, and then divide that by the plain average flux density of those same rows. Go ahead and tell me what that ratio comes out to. 1.00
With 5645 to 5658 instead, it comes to 0.99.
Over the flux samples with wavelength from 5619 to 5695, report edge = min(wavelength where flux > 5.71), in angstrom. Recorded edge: 5633.41 angstrom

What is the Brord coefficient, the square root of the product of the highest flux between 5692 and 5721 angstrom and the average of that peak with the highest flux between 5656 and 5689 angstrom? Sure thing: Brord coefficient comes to 6.14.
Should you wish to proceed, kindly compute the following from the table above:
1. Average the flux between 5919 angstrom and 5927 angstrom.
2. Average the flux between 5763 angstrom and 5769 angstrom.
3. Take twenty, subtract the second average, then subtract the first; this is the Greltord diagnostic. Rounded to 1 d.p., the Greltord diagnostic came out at 7.9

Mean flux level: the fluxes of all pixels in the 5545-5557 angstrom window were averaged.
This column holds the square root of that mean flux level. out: 2.40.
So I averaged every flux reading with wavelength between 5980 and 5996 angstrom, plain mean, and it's 6.3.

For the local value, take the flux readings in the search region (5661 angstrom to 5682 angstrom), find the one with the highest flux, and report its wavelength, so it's 5677.68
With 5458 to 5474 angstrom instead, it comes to 5467.28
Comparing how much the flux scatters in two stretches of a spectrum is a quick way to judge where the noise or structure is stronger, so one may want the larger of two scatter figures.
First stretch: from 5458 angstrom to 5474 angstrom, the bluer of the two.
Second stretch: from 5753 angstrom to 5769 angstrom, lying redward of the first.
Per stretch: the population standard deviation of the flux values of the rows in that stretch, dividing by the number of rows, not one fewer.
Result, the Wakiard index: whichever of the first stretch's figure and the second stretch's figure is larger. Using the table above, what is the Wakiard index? 0.16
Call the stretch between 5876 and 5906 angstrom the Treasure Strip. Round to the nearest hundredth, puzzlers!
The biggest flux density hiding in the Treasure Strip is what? 5.80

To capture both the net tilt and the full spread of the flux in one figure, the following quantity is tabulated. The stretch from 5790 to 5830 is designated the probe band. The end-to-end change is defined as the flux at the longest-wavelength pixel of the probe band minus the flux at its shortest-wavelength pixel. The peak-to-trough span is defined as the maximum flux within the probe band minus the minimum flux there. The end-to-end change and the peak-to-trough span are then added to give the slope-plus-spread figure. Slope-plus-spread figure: 0.5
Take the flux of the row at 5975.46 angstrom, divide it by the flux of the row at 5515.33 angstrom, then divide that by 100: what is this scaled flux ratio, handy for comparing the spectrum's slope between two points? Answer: 0.0127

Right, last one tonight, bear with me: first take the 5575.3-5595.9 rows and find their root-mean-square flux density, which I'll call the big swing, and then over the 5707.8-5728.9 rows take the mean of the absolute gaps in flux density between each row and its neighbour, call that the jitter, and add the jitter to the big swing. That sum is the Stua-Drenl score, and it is 5.4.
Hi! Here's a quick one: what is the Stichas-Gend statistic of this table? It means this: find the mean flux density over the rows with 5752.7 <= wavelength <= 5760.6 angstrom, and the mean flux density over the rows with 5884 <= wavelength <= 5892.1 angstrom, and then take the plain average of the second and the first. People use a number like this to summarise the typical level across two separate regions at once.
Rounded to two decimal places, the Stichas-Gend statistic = 4.69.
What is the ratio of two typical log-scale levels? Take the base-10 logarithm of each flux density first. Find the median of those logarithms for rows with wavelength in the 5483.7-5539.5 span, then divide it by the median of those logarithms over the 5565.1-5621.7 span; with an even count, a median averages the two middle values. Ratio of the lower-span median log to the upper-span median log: 1.00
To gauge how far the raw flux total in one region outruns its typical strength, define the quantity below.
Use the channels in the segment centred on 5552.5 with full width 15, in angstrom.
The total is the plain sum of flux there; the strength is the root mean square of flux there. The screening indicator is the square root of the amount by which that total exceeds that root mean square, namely 5.36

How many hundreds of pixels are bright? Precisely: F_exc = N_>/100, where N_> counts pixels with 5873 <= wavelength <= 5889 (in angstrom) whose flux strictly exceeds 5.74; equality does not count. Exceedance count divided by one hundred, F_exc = 0.02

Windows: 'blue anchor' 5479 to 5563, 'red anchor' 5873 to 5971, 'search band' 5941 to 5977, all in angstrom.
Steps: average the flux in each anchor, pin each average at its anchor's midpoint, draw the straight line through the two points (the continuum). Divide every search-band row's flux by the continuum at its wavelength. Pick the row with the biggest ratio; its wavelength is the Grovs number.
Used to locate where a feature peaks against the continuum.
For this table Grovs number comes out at 5945.27 angstrom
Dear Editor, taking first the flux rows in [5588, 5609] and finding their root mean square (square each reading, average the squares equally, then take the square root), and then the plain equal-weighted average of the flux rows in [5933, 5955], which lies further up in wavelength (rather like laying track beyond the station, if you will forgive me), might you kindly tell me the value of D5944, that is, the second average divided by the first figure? 1.21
